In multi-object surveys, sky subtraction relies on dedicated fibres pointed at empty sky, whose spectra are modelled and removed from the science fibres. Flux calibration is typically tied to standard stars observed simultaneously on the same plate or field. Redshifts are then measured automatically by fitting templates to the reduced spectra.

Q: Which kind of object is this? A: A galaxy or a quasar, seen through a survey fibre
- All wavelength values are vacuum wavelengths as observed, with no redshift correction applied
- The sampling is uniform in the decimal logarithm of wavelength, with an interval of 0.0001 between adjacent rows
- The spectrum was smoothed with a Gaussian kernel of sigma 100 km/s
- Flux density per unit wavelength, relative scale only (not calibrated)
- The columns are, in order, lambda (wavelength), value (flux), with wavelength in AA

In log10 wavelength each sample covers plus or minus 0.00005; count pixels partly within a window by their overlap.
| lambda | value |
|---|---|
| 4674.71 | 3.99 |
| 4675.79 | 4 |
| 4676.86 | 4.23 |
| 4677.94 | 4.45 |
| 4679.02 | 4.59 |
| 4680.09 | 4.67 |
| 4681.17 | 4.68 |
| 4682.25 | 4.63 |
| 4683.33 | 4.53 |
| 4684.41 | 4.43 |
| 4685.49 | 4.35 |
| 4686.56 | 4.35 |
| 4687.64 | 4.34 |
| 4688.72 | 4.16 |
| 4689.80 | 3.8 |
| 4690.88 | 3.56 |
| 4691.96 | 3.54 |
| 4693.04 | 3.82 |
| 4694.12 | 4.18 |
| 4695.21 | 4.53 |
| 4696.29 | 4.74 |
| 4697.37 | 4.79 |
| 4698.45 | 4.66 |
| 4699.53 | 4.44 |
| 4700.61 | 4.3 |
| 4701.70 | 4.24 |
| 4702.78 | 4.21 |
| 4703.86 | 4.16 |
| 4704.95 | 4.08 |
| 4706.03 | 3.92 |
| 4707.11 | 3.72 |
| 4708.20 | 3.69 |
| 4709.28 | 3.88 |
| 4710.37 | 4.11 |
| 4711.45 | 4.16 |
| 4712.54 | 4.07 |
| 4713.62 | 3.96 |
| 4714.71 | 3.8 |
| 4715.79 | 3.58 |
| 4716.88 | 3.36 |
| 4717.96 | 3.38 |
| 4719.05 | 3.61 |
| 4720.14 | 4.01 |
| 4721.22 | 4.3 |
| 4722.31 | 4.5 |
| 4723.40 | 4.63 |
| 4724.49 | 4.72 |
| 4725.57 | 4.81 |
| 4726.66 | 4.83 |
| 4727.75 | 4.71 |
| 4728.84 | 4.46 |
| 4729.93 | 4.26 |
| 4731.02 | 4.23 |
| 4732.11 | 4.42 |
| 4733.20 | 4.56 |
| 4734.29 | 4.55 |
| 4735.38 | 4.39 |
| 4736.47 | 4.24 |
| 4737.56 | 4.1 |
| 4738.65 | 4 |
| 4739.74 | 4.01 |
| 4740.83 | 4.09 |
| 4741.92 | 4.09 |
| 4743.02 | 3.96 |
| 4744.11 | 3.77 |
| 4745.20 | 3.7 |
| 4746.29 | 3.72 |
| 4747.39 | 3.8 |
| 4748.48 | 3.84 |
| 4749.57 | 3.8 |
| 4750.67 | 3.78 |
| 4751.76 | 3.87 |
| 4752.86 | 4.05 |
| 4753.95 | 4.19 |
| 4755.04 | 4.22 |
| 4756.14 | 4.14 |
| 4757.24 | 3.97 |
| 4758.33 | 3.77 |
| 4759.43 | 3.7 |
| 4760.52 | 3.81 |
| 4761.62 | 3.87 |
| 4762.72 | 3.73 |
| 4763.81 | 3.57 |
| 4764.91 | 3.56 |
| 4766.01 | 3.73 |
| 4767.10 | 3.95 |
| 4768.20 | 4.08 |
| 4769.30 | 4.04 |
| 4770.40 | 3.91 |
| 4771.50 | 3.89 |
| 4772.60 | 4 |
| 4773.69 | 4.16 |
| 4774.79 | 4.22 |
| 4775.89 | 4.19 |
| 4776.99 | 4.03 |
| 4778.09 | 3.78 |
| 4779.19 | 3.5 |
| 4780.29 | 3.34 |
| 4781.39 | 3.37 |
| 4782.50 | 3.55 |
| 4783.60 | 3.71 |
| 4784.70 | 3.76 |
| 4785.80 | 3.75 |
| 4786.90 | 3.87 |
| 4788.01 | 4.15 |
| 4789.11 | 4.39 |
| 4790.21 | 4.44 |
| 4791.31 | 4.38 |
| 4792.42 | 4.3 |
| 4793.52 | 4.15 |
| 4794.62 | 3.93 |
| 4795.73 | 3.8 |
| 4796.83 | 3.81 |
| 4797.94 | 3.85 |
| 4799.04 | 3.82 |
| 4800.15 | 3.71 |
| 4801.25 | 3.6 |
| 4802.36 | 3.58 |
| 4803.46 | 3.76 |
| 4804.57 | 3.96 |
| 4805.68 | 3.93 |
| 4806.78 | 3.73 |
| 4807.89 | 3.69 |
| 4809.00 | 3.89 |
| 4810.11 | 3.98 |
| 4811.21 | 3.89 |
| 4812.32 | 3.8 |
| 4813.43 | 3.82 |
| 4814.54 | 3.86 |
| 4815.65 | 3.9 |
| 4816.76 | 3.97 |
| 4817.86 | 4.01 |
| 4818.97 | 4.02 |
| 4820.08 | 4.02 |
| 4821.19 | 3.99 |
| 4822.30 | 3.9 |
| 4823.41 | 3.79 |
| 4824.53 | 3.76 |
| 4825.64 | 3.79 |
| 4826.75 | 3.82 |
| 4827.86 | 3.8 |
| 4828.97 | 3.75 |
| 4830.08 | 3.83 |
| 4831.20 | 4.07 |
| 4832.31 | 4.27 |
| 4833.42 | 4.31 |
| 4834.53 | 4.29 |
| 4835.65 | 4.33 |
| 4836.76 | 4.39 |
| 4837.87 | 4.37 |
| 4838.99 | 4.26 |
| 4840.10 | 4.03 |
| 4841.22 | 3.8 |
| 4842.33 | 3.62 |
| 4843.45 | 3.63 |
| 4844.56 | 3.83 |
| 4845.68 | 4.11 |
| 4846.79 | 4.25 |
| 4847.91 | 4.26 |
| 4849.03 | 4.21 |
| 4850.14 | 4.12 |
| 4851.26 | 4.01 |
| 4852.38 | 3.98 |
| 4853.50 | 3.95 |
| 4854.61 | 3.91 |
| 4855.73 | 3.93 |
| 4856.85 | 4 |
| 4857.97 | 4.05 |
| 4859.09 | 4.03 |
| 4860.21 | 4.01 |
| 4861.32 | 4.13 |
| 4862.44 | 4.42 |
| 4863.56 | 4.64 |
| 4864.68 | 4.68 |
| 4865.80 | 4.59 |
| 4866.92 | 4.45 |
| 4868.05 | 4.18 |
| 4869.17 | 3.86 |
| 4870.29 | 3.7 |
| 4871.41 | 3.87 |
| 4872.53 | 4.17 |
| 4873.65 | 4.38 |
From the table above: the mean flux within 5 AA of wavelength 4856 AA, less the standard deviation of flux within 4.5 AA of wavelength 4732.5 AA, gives 3.86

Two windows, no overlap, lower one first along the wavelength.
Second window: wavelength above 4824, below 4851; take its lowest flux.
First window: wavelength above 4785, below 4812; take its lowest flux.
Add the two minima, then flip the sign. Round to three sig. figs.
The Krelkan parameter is -7.20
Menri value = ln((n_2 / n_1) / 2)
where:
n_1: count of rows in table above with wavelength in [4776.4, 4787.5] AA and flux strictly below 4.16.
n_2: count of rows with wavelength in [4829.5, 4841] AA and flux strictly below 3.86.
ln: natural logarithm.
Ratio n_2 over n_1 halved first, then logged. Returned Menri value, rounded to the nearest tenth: -3.0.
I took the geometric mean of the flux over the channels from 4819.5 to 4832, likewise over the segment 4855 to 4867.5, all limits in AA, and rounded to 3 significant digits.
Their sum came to 8.12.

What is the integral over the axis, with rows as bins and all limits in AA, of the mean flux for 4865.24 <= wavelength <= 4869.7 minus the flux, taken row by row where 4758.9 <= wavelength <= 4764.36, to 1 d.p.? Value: 2.9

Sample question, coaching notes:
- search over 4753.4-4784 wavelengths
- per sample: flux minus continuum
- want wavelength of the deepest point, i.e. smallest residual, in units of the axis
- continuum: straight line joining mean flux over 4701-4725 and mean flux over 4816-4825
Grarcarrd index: 4780.29 AA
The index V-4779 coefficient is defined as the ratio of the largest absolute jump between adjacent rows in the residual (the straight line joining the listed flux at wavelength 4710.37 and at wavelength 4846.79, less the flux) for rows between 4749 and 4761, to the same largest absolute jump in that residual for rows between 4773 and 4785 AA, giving 0.7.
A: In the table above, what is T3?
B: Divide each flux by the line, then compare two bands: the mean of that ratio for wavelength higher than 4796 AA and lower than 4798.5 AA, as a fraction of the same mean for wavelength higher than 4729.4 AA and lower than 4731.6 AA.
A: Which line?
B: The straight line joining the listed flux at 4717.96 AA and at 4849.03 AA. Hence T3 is 0.80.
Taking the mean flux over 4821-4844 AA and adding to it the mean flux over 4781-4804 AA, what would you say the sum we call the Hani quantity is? 7.88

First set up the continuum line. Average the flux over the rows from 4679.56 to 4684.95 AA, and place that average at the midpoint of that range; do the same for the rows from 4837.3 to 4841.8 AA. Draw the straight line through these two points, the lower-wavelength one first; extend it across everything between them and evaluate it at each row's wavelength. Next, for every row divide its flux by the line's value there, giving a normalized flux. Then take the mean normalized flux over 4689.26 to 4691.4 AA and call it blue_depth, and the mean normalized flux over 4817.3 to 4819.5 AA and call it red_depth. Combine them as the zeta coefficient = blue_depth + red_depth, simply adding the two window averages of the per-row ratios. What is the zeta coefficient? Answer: 1.77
